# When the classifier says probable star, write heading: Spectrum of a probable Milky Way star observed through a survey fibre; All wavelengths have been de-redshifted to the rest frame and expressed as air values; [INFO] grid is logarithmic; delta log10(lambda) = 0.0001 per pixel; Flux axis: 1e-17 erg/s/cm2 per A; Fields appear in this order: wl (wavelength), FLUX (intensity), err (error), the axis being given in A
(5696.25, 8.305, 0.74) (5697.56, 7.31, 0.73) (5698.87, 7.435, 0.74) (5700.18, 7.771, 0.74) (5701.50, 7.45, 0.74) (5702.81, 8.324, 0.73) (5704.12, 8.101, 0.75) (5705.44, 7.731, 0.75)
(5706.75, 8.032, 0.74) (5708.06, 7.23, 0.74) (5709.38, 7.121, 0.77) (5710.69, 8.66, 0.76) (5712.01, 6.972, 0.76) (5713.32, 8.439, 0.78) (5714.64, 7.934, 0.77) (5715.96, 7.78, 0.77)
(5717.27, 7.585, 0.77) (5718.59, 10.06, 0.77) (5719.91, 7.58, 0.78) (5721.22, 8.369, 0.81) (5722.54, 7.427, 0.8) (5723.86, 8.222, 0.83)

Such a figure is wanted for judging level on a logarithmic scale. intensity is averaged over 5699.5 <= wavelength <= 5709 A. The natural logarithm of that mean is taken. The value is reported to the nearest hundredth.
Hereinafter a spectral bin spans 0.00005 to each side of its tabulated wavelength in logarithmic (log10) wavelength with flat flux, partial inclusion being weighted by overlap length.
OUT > 2.05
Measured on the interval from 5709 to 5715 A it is 2.06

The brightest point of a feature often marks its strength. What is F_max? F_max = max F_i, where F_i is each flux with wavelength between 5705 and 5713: 8.66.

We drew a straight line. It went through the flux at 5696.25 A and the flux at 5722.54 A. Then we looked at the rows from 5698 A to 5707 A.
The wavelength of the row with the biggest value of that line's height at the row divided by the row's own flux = 5698.87 A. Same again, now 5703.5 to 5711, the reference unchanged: 5709.38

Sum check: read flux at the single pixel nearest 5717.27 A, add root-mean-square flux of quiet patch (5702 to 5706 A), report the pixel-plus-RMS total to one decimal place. 15.6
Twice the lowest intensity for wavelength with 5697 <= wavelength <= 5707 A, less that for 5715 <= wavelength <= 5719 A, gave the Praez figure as 7.0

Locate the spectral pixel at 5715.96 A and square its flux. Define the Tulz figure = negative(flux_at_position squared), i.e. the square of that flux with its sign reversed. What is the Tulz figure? -60.5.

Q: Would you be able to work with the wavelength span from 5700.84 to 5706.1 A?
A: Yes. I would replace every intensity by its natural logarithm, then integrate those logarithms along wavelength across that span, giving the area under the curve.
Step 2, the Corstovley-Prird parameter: 10.9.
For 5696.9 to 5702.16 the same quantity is 10.6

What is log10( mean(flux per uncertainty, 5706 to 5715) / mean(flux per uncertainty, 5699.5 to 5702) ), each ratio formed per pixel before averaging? 0.00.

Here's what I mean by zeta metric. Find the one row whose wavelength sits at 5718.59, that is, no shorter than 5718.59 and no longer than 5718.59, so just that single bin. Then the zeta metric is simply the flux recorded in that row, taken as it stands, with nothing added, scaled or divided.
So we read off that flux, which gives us 10.06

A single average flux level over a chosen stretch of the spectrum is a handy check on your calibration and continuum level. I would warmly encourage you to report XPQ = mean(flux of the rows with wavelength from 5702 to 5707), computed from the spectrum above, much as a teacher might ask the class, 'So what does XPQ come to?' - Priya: 8.0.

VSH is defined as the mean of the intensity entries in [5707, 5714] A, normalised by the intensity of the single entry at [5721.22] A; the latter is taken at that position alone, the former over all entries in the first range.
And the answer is 0.92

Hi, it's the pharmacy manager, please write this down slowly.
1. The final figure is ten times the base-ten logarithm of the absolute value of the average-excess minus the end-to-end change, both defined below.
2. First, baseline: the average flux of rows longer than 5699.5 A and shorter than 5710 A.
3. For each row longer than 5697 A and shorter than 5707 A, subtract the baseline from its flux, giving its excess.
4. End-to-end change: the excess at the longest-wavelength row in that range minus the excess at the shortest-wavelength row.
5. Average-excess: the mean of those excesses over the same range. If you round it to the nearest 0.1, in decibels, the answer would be -1.7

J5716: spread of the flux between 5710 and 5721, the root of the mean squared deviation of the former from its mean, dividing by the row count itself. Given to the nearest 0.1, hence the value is 0.9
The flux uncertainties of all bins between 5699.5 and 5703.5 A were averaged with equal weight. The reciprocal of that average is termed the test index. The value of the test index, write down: 1.357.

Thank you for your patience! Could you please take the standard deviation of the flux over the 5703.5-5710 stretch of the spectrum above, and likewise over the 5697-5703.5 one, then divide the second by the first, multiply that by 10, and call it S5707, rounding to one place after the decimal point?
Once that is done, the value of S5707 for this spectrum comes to 9.1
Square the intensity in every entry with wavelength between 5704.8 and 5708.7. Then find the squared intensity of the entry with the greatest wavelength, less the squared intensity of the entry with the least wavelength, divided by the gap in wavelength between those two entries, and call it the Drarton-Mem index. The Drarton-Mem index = -3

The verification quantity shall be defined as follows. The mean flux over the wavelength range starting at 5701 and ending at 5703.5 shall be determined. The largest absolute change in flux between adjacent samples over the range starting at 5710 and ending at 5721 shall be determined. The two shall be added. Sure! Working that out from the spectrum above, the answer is 10.4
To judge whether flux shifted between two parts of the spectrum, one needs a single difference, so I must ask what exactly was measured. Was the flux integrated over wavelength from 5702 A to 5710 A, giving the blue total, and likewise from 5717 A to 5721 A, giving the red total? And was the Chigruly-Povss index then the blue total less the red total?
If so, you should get 28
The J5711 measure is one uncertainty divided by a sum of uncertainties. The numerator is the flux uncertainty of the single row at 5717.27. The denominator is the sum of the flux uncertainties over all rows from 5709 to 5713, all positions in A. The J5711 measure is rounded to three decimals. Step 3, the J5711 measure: 0.336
